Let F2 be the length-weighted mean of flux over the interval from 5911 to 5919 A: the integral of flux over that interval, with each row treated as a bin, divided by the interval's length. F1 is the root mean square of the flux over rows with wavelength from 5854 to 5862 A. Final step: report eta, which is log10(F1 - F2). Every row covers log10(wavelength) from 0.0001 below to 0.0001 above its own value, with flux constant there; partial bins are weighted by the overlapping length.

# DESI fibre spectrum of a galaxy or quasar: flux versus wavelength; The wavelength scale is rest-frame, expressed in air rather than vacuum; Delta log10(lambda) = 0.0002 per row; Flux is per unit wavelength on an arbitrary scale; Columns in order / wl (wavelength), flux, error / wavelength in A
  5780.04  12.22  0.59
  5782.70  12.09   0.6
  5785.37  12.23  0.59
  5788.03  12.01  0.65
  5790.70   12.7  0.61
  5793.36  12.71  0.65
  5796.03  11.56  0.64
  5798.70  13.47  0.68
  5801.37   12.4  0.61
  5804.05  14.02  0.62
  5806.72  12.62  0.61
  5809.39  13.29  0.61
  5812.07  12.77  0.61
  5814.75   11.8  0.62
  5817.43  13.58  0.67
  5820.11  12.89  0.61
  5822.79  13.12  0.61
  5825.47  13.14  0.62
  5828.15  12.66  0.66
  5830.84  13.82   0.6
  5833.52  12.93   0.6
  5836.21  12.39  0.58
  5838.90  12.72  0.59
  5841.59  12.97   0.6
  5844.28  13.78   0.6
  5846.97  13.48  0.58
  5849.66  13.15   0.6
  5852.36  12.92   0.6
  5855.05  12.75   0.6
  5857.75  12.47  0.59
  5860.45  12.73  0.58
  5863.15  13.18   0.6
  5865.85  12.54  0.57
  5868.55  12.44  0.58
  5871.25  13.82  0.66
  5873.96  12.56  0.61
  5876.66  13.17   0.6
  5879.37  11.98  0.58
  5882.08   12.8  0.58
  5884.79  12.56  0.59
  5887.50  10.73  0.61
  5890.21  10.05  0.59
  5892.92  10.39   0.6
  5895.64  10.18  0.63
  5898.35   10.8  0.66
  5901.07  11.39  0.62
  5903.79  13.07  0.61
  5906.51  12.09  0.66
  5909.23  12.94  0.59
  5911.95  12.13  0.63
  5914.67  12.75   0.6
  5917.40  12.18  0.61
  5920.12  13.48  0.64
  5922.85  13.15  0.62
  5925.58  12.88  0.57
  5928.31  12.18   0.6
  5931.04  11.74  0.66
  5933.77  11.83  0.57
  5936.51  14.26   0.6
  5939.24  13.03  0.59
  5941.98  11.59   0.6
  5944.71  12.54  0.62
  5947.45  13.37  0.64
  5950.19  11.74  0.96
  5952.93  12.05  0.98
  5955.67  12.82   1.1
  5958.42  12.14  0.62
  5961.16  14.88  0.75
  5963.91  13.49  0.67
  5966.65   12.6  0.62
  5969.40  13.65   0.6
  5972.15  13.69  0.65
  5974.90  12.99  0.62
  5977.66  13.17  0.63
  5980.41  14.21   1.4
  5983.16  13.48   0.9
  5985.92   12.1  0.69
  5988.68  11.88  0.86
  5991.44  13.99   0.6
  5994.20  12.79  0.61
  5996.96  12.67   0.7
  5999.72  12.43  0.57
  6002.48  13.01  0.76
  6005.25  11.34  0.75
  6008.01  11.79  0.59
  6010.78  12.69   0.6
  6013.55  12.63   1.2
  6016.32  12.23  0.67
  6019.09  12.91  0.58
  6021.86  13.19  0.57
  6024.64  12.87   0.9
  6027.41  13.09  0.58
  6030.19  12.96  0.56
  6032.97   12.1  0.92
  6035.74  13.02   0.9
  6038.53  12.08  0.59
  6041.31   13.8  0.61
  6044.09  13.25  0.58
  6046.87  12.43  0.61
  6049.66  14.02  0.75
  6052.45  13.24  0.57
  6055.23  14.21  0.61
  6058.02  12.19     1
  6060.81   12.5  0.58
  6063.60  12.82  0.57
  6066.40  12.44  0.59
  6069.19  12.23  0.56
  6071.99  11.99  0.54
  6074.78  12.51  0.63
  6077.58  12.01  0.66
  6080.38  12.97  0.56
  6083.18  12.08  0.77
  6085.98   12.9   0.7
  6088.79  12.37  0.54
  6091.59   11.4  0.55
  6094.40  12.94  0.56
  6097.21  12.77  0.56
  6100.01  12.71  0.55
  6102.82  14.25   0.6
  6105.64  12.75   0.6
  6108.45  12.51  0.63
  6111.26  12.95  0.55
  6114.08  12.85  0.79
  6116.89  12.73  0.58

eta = -0.61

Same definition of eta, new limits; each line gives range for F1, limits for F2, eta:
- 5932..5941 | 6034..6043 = -0.88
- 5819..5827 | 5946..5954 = -0.19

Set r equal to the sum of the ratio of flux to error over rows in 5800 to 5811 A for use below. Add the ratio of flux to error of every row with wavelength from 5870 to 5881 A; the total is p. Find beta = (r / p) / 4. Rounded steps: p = 84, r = 85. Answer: 0.25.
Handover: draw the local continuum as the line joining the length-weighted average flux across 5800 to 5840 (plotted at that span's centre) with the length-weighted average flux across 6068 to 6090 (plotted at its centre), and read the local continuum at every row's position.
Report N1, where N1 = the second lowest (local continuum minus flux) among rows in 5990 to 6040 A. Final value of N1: -0.7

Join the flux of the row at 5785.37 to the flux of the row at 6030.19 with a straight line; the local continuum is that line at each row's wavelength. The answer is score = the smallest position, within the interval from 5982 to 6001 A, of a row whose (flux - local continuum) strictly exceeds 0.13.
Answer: 5983.16 A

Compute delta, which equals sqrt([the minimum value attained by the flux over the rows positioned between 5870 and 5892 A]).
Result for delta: 3.17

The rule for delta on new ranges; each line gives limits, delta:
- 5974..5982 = 3.60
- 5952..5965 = 3.47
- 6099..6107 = 3.57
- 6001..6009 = 3.37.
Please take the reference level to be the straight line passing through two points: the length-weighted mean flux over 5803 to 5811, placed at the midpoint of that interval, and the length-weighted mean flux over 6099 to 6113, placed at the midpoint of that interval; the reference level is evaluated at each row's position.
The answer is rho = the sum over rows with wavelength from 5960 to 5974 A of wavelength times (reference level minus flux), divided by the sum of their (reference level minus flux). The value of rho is 5964.3 A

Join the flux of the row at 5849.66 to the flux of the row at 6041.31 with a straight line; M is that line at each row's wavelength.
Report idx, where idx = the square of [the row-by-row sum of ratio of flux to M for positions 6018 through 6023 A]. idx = 3.6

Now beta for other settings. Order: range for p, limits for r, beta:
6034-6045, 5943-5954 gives 0.20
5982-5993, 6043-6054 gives 0.31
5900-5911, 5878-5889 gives 0.25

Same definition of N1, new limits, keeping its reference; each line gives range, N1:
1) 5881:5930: -0.4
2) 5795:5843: -0.9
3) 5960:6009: -1.6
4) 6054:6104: -1.8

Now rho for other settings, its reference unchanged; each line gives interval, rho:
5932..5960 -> 5948.4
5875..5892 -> 5886.7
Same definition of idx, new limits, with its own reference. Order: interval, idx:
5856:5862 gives 3.7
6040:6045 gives 3.8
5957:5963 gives 4.0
